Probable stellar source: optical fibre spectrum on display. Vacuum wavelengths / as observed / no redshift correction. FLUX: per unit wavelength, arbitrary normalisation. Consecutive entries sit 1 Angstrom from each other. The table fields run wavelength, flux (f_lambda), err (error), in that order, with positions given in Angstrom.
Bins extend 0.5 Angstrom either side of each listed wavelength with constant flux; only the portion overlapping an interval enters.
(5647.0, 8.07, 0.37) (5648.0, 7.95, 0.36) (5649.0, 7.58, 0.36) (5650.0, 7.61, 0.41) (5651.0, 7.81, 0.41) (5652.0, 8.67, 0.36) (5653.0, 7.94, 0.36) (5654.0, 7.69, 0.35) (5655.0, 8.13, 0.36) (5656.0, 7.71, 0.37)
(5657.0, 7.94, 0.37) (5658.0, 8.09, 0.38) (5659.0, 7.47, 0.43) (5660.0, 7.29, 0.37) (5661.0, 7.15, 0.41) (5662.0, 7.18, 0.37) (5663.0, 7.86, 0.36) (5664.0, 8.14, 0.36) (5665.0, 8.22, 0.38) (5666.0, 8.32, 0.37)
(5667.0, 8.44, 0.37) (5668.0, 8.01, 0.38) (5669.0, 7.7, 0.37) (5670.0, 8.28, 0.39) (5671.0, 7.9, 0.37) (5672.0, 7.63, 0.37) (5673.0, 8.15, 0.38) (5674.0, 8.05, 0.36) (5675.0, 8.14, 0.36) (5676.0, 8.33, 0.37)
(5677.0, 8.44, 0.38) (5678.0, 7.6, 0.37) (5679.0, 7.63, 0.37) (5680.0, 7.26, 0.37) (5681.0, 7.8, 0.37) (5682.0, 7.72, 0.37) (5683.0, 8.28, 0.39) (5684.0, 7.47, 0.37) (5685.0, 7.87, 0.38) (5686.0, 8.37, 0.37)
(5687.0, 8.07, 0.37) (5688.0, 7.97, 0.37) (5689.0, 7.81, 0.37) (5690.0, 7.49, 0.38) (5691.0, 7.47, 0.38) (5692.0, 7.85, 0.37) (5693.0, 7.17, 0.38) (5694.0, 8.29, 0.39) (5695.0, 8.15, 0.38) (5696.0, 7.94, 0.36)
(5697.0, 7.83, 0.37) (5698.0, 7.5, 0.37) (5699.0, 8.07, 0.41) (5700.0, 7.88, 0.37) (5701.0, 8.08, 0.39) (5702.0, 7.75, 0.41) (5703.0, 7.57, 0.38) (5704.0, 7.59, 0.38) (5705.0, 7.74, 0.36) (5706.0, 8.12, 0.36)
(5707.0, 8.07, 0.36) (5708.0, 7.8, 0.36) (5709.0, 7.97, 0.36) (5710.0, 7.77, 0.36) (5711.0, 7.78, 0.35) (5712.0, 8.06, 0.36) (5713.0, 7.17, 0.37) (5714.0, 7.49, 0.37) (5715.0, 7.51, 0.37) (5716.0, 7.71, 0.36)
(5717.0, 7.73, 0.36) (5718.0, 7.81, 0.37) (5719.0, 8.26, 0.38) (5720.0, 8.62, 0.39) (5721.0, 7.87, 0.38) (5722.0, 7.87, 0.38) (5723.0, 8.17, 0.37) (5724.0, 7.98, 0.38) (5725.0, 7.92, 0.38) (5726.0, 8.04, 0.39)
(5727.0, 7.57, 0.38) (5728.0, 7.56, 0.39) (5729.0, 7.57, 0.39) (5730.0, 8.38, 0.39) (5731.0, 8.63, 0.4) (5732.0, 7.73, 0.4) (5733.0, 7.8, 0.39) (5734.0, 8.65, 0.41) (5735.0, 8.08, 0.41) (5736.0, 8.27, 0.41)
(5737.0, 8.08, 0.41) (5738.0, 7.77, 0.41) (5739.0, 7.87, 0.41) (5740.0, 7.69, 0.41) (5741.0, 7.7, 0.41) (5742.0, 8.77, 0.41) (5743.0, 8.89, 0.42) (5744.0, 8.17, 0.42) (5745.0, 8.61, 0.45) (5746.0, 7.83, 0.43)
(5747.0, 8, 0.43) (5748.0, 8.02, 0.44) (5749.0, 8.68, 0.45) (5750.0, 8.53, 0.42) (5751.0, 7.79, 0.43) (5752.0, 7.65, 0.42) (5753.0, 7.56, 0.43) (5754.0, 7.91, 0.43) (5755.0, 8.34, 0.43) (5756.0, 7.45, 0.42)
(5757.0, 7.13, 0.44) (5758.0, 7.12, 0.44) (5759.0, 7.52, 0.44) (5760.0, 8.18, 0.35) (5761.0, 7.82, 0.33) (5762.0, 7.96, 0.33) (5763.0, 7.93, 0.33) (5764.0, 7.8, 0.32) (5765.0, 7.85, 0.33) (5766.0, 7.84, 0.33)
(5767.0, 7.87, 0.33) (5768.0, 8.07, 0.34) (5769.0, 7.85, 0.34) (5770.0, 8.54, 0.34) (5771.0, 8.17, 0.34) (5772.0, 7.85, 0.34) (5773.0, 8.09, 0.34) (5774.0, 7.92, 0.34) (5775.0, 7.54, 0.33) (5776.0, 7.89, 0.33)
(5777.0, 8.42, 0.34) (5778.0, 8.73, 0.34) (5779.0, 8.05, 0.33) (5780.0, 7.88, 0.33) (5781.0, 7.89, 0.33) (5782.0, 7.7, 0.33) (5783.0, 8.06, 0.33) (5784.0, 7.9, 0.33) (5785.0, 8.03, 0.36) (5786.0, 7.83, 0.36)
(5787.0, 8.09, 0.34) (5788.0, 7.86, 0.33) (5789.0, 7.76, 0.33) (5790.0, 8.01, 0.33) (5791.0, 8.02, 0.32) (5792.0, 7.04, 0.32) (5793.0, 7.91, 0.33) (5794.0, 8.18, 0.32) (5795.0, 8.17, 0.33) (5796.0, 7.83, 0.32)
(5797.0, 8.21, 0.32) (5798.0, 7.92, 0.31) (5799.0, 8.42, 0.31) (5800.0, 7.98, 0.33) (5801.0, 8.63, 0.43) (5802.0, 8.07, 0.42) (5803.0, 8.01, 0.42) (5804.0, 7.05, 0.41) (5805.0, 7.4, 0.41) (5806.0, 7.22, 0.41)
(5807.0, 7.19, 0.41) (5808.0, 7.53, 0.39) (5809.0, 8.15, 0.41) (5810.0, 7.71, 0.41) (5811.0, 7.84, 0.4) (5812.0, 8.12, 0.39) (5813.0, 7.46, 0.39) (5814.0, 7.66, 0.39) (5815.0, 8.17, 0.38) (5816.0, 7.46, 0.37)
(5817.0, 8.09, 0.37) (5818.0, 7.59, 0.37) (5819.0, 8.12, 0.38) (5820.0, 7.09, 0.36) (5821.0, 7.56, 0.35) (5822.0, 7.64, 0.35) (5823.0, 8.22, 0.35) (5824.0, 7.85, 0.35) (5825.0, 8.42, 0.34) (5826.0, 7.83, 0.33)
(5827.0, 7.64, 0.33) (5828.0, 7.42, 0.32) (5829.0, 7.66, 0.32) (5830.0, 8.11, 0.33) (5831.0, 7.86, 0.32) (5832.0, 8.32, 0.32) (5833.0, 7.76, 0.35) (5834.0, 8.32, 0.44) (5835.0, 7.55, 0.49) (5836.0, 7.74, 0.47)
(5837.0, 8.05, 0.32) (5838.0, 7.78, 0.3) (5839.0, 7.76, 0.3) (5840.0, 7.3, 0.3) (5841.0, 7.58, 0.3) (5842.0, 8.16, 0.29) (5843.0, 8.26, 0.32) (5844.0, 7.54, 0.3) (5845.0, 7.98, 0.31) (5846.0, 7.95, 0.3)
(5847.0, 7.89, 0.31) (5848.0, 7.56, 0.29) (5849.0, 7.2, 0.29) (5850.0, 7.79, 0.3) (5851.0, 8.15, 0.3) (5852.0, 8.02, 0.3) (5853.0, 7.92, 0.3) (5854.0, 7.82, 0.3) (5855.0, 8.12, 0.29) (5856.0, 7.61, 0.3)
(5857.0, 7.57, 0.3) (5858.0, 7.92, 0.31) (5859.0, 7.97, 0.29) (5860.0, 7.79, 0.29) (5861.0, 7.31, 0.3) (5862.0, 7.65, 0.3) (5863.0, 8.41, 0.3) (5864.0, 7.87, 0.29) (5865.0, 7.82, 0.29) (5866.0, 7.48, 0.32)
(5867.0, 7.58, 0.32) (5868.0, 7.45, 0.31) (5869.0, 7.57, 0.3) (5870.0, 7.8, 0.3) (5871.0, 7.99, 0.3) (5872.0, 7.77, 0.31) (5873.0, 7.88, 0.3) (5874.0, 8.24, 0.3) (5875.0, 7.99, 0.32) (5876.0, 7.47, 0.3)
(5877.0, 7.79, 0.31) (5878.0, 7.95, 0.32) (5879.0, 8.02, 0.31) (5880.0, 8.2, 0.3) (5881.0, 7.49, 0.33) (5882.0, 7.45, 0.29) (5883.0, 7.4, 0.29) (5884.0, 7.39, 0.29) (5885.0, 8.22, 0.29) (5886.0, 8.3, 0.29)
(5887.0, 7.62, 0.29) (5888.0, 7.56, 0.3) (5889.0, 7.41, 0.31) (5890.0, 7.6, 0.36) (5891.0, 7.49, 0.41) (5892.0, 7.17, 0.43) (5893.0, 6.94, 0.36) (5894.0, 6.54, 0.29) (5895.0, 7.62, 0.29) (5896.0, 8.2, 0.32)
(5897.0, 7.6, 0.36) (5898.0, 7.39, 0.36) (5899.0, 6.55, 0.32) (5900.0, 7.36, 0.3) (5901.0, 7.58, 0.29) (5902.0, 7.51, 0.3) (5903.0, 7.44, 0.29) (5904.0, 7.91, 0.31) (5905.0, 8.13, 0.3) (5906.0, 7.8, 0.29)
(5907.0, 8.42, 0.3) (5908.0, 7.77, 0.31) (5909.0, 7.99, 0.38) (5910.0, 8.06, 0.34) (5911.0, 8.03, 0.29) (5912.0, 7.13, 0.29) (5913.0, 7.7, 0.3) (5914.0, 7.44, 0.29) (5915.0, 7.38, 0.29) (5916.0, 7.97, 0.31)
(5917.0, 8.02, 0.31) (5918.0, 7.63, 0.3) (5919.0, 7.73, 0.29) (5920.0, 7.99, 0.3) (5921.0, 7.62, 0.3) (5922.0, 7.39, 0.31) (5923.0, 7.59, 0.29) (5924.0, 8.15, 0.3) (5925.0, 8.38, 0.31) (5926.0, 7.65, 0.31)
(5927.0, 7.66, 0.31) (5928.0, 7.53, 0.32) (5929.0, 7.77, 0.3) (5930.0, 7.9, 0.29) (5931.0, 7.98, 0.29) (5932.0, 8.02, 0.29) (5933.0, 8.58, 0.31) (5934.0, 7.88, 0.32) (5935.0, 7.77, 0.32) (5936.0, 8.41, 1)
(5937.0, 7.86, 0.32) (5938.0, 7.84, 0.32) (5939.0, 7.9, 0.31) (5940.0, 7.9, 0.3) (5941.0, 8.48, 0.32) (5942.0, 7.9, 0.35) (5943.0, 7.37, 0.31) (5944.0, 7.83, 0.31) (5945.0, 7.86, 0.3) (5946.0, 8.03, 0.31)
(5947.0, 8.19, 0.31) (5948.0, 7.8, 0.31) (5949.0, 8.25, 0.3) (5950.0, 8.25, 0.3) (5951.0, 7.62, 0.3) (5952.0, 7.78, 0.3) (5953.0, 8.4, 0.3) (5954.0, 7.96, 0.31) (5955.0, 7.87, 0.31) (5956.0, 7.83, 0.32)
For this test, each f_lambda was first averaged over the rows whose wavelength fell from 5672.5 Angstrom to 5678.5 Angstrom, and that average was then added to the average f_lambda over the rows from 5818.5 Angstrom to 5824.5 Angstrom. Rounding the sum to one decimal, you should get 15.9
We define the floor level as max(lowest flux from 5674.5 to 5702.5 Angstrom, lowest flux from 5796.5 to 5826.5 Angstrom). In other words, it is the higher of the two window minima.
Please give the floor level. 7.17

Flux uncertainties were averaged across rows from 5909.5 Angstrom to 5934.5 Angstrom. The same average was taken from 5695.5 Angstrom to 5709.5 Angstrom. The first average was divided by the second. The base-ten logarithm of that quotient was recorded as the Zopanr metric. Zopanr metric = -0.093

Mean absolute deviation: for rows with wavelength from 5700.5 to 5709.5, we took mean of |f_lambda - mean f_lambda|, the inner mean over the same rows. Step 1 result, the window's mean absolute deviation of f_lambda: 0.18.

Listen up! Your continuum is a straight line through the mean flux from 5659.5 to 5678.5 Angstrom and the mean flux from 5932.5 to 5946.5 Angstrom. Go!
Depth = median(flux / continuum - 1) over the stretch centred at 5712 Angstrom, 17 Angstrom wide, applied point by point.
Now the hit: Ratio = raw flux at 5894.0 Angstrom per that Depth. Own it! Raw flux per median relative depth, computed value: -317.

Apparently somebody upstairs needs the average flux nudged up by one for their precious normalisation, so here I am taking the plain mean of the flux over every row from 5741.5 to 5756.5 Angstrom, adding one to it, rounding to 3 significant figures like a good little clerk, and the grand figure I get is 9.15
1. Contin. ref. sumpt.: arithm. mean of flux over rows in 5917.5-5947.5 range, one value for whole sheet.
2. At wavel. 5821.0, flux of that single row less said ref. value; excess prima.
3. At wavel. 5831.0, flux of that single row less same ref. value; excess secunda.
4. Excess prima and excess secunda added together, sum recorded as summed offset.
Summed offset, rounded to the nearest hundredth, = -0.37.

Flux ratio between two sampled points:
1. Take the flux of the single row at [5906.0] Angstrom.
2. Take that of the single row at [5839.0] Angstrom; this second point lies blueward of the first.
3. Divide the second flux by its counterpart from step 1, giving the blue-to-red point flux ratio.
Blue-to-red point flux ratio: 0.99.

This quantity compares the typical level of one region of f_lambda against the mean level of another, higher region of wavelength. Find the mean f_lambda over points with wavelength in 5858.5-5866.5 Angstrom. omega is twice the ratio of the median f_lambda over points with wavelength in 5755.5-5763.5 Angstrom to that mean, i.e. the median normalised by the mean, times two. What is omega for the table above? 1.97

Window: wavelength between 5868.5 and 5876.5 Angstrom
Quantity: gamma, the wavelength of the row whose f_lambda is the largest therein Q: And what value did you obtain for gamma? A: 5874.0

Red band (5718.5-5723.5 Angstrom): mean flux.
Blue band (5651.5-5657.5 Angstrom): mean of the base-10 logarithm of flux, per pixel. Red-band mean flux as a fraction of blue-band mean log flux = 9.0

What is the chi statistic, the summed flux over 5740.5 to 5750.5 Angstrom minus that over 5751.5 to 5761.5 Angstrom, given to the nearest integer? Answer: 7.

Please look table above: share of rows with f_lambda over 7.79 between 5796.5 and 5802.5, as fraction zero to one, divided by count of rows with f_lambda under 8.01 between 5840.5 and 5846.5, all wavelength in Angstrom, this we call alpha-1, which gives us 0.25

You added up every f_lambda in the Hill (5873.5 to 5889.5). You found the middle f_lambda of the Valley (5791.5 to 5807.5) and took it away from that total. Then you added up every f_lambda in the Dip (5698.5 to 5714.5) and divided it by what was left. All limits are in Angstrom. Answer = 1.07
